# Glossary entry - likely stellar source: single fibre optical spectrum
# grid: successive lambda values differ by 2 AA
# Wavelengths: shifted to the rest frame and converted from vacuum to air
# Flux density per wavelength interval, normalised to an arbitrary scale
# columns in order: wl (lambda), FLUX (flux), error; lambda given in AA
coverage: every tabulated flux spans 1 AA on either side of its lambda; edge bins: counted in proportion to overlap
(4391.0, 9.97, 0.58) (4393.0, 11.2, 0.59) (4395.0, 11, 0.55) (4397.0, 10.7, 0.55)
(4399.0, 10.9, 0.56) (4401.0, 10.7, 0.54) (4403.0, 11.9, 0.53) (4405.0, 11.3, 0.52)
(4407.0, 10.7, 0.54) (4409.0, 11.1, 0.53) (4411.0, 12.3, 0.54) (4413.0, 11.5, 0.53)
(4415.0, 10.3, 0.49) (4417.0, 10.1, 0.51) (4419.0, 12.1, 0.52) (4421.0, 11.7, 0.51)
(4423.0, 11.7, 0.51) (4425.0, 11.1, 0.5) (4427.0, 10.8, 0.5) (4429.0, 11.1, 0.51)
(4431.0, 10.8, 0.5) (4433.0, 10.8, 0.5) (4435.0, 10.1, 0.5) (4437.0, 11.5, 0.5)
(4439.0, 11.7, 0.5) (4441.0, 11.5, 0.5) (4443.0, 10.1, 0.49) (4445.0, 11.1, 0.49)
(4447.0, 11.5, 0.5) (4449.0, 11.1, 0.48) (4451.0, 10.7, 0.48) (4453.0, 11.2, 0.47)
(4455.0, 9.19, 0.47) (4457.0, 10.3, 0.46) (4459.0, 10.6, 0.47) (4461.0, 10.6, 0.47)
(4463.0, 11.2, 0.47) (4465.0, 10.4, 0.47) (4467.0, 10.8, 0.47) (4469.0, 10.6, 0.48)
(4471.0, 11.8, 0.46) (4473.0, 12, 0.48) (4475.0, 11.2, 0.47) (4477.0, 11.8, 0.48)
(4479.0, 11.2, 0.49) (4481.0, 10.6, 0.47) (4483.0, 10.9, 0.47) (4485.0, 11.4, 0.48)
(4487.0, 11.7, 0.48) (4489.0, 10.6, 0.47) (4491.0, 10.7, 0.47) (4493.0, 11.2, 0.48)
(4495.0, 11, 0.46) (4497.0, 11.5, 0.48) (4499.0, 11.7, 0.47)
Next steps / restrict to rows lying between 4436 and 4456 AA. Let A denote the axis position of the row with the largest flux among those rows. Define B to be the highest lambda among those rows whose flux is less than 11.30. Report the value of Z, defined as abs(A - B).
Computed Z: 16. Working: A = 4439.0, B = 4455.0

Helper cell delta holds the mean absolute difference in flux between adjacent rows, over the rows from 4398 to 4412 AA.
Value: 0.7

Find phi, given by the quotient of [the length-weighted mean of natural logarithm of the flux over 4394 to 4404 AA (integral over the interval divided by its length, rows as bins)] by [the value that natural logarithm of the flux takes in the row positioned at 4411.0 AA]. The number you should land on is 0.96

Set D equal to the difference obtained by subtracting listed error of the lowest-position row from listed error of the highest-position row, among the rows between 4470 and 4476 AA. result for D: 0.010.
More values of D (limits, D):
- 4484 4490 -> -0.010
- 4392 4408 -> -0.050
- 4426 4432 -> 0.000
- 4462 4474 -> 0.010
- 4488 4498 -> 0.010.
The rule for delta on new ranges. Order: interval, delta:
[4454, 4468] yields 0.5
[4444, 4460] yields 0.7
